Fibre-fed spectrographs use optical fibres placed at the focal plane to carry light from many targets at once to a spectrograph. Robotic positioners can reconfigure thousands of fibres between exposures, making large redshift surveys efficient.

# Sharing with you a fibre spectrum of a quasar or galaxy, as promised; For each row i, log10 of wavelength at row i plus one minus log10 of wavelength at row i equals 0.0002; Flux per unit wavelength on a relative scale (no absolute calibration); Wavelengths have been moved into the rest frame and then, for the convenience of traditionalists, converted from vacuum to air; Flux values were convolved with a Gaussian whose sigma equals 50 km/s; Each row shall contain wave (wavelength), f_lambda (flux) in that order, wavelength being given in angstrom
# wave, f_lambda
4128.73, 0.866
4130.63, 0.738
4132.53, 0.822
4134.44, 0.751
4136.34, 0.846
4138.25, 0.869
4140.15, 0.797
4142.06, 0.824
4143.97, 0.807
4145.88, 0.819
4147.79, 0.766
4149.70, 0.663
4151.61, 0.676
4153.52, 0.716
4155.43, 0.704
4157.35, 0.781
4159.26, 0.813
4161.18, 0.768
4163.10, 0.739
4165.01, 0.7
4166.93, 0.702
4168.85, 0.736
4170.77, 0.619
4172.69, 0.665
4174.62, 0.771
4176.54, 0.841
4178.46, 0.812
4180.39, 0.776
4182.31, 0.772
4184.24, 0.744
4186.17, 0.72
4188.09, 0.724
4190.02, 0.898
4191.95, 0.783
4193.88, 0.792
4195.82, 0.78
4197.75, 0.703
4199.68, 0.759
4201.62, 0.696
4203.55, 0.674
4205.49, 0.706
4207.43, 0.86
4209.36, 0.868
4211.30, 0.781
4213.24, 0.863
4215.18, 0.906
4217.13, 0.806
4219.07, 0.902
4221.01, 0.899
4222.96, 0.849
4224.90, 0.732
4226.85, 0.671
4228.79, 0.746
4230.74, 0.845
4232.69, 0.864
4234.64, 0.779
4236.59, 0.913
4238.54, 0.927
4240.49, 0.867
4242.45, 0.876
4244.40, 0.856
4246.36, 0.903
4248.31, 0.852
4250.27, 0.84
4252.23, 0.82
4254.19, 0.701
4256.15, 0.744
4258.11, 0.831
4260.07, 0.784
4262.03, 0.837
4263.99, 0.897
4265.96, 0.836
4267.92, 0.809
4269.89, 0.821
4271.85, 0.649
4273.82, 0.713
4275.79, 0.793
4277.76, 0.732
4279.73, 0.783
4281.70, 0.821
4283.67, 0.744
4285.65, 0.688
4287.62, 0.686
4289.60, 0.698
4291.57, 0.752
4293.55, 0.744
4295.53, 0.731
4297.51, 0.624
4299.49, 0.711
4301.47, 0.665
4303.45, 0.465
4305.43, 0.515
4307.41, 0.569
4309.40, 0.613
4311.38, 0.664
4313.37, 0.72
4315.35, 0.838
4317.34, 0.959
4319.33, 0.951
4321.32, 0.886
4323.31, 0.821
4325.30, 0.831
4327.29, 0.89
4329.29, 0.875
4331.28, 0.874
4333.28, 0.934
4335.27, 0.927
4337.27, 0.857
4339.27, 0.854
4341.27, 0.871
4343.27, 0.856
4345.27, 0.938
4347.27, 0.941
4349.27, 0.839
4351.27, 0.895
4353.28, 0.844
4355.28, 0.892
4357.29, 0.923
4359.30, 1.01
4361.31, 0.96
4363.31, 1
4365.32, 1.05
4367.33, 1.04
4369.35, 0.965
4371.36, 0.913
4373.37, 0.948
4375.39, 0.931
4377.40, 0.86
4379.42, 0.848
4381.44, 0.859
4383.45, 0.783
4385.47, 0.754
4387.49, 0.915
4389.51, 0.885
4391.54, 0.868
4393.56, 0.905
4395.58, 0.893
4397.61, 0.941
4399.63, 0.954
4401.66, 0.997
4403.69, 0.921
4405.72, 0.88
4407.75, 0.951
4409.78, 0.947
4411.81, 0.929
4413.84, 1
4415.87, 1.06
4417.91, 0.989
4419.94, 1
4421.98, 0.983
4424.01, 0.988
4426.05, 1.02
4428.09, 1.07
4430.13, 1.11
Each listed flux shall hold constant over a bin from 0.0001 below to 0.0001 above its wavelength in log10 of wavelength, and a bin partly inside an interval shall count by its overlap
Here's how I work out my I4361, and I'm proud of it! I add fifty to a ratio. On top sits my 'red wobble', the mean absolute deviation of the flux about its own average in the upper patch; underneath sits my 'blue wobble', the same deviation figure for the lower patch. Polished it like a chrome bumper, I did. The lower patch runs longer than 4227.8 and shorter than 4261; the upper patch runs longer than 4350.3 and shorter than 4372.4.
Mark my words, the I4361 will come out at 51.1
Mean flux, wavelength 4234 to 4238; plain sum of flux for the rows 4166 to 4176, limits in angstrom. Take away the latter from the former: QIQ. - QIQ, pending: -2.6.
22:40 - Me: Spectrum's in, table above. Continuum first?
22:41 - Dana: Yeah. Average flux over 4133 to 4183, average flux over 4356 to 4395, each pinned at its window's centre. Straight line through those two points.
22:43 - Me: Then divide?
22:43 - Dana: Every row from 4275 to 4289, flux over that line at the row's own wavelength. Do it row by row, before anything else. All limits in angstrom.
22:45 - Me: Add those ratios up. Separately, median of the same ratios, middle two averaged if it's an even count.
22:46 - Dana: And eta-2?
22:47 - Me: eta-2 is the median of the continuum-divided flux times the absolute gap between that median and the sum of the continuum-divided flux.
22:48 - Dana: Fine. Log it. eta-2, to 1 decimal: 4.6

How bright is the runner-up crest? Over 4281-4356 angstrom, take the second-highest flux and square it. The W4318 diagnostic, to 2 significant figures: 0.90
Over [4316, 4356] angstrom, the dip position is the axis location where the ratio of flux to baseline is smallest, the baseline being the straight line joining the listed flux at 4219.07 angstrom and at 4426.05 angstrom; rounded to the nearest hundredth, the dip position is 4323.31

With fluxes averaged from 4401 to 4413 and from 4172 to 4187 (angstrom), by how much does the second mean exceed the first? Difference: -0.17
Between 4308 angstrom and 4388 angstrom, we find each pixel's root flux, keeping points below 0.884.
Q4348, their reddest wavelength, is 4385.47 angstrom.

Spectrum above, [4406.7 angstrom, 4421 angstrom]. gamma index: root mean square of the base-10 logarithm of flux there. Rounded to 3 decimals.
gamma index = 0.020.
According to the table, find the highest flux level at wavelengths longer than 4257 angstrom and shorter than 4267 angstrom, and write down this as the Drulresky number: 0.897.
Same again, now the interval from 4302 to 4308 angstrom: 0.569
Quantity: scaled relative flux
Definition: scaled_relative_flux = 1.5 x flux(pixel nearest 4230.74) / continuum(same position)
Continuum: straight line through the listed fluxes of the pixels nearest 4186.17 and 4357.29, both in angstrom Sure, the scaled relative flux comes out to 1.64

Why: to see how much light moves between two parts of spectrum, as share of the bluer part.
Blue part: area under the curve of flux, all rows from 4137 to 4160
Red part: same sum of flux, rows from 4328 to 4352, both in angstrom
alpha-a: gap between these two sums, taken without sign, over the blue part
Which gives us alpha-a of 0.15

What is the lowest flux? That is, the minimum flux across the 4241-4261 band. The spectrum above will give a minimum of 0.701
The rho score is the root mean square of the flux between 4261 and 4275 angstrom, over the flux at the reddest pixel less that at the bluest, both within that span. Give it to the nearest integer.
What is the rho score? -6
